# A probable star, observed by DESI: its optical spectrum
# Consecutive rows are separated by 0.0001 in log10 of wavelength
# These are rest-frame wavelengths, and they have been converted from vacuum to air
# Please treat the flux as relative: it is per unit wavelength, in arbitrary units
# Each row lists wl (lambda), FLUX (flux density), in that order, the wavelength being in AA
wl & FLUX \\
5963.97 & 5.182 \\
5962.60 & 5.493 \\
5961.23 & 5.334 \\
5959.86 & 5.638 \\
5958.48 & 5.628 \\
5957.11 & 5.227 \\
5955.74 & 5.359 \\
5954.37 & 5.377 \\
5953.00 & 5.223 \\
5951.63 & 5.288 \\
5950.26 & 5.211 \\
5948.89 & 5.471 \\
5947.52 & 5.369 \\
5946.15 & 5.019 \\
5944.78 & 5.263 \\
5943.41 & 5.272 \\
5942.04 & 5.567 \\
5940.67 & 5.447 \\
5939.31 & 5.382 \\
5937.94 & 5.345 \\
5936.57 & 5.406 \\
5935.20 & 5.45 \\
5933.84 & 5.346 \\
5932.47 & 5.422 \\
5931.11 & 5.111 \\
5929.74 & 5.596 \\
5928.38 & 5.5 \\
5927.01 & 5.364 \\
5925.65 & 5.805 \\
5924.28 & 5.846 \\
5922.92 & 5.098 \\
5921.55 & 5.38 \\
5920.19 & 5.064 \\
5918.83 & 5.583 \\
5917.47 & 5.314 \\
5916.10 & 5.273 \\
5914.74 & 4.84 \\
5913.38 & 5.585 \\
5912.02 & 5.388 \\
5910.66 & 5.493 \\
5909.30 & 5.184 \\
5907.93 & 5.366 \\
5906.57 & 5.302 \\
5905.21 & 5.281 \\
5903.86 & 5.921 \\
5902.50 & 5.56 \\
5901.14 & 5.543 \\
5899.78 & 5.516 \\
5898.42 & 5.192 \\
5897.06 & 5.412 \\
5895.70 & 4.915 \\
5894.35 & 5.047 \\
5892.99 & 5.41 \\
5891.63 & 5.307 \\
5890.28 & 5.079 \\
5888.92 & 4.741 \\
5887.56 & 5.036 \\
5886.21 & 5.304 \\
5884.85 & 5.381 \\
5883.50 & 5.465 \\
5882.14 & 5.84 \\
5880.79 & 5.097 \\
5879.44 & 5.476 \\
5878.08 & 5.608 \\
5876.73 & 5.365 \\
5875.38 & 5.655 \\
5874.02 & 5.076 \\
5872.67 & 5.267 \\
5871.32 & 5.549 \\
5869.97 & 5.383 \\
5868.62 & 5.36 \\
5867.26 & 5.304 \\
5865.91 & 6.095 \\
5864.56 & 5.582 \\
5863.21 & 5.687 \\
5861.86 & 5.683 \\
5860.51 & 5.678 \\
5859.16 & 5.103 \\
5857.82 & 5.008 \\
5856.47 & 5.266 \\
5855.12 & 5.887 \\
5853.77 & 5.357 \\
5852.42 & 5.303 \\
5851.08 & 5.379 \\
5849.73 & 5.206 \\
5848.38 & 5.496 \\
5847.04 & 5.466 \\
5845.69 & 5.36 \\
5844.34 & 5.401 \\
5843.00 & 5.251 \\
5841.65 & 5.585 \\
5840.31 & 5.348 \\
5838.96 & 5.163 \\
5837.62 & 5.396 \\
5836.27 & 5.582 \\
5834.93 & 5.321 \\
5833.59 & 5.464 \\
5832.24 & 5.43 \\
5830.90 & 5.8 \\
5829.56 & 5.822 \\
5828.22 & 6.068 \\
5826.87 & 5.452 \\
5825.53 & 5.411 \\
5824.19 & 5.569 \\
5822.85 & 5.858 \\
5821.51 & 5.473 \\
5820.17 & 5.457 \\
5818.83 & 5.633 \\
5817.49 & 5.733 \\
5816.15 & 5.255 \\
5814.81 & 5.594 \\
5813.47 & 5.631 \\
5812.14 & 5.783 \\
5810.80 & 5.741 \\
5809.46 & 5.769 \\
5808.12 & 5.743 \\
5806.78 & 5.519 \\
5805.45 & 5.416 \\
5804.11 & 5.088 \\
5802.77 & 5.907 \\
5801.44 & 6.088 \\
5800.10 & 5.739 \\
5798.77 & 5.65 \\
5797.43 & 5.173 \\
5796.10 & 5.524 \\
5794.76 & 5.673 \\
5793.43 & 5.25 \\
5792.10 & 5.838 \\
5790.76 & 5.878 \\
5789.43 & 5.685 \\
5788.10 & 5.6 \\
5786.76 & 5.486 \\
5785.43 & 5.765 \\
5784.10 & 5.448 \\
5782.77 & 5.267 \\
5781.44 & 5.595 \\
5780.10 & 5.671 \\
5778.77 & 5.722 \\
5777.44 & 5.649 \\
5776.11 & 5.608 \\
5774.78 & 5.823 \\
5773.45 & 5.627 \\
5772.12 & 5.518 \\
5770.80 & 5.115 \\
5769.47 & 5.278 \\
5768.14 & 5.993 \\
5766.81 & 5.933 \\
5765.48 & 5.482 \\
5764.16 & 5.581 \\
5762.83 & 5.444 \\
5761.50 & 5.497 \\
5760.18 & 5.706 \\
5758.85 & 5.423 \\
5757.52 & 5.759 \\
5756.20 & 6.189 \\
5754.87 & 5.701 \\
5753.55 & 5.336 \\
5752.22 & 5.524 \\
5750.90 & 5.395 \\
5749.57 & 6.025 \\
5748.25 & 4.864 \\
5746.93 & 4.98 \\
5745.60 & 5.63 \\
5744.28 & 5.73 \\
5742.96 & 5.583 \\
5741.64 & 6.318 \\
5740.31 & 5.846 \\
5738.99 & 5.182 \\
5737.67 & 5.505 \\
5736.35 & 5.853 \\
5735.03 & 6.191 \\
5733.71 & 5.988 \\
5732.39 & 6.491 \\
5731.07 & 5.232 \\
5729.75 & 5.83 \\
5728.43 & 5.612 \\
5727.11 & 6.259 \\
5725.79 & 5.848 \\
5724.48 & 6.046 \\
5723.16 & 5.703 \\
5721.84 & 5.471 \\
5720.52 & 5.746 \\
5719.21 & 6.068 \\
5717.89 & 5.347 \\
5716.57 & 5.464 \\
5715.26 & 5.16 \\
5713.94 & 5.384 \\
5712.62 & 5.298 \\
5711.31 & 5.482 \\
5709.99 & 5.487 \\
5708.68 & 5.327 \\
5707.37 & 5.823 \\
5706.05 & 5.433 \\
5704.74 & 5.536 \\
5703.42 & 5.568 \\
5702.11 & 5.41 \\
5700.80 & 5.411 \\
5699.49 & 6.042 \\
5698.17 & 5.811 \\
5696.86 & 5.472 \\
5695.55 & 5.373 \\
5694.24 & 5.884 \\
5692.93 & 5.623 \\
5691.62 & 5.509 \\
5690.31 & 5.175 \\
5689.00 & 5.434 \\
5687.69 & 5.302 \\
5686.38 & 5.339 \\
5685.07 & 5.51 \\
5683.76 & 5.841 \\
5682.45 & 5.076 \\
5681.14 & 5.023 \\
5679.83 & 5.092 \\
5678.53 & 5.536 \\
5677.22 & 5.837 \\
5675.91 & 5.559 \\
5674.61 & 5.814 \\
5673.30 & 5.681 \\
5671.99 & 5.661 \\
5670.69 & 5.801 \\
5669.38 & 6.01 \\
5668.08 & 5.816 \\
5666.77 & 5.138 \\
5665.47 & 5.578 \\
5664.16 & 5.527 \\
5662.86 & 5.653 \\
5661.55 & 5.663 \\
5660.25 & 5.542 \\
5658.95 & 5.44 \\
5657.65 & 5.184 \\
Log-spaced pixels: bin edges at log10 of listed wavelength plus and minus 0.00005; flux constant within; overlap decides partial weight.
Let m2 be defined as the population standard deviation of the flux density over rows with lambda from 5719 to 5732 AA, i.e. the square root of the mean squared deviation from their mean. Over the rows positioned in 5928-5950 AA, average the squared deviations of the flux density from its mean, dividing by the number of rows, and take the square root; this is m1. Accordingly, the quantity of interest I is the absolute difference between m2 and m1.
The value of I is 0.14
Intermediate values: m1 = 0.15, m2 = 0.29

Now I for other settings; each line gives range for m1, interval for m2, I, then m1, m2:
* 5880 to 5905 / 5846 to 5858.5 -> 0.07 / 0.30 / 0.23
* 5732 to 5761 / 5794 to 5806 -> 0.10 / 0.40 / 0.31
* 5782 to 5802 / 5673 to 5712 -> 0.00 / 0.24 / 0.25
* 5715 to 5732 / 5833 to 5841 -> 0.19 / 0.32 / 0.13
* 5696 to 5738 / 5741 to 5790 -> 0.03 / 0.32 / 0.29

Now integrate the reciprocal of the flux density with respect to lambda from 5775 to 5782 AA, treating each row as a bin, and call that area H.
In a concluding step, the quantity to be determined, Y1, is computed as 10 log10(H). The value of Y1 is 0.9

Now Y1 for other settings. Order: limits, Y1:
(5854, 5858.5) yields -0.8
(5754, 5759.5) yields -0.2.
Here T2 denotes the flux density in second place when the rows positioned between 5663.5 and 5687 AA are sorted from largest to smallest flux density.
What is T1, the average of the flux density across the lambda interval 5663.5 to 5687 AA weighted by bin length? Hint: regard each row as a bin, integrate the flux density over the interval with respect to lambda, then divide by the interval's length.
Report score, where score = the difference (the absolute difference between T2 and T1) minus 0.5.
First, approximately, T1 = 5.55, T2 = 5.841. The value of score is -0.21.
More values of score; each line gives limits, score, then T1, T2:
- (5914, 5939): -0.07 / 5.37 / 5.805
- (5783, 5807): -0.19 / 5.59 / 5.907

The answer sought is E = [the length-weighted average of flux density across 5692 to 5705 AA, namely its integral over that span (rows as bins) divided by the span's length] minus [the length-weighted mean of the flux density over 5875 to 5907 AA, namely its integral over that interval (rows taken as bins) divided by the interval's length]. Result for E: 0.26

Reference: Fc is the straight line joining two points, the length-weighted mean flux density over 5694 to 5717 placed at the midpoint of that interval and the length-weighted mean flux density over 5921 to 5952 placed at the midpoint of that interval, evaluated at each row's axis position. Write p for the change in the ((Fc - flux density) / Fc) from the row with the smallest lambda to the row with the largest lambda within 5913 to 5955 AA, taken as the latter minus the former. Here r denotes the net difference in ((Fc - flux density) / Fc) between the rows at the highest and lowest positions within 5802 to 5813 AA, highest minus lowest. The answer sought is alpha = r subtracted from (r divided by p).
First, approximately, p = 0.03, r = 0.02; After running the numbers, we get 0.6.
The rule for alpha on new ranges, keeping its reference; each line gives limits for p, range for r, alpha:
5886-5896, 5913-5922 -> 0.5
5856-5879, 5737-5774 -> 0.4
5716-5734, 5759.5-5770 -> -0.9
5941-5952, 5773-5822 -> 0.4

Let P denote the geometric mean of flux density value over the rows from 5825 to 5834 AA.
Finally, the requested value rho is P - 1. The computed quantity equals 4.630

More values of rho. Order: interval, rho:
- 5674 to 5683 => 4.410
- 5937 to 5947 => 4.325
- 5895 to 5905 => 4.429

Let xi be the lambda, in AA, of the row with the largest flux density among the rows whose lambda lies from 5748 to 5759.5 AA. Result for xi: 5756.20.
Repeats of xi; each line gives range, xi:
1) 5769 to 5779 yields 5774.78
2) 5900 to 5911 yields 5903.86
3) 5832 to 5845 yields 5841.65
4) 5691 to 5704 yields 5699.49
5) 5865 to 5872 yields 5865.91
